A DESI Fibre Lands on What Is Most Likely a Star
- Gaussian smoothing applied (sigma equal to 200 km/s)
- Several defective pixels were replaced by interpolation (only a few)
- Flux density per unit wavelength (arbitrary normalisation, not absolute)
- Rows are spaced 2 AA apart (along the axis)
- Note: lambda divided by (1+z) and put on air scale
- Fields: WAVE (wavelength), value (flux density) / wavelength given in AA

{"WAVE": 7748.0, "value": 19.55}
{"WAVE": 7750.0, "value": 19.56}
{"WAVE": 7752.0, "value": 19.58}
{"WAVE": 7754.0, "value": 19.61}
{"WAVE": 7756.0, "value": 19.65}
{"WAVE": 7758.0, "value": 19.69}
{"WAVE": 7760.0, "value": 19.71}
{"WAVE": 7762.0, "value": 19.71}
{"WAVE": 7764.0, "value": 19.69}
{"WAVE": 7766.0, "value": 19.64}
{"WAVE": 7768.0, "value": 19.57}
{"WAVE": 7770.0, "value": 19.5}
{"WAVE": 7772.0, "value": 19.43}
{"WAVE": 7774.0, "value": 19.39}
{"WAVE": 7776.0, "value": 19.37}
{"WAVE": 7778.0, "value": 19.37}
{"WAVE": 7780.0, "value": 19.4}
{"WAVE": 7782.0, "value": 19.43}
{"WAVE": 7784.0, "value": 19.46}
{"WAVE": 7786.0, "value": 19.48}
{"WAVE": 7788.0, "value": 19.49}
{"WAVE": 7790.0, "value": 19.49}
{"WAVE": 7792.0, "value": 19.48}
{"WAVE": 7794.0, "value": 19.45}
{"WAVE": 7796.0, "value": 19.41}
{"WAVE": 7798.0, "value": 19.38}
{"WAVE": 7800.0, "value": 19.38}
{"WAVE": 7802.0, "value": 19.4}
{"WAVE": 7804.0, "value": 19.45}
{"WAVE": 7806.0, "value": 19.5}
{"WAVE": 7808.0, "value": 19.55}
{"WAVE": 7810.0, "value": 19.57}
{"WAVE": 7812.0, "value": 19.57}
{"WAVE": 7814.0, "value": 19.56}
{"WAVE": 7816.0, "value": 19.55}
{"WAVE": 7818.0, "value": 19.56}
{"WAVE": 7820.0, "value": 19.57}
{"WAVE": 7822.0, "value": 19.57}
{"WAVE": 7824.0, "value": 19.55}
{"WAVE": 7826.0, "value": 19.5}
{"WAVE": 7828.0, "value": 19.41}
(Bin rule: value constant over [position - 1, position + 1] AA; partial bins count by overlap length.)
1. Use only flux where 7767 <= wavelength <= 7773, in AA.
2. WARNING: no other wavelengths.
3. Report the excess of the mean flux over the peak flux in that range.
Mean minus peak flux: -0.07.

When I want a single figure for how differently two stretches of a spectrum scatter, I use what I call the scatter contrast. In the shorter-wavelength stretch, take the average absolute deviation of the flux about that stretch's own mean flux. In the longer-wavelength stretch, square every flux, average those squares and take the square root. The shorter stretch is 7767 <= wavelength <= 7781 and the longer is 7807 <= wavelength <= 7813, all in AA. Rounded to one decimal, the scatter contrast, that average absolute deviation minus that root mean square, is -19.5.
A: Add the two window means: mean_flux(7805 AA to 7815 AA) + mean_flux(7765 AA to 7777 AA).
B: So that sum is 39.0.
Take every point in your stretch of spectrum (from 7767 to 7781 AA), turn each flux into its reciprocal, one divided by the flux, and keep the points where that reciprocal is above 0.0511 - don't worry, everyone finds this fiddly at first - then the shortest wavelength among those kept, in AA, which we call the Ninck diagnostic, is 7770.0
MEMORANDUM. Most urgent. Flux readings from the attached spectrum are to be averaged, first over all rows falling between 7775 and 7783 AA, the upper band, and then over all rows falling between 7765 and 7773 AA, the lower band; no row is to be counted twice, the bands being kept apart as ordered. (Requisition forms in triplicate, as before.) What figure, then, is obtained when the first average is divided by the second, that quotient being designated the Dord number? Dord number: 0.993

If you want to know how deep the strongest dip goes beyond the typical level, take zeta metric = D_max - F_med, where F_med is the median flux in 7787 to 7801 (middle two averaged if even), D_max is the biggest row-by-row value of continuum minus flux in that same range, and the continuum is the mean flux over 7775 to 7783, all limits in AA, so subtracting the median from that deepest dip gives -19.4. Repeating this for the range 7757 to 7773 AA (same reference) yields -19.7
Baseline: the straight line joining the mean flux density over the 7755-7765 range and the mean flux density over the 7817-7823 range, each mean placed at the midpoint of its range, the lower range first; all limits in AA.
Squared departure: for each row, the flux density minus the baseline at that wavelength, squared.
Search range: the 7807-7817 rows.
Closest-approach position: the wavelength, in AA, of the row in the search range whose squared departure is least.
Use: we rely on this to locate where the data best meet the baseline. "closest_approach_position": 7812.0 AA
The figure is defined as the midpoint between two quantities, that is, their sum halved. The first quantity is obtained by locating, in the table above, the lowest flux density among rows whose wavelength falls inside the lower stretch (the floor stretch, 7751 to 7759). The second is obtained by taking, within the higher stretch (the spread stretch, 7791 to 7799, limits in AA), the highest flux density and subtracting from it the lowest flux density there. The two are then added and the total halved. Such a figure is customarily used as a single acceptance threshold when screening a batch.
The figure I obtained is 9.84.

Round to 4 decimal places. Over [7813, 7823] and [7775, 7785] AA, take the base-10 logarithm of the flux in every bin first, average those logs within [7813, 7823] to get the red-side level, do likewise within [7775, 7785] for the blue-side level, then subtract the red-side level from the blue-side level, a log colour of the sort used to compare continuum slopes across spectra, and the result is -0.0035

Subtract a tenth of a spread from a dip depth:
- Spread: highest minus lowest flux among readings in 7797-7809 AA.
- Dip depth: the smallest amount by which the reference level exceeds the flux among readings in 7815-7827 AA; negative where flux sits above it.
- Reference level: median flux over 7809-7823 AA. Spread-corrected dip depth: -0.017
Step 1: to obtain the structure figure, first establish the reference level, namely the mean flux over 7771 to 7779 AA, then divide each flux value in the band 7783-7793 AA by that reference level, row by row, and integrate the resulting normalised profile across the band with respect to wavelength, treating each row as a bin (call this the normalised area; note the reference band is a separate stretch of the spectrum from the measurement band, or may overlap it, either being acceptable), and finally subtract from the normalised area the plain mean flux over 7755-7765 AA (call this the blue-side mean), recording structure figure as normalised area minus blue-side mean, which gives -9.644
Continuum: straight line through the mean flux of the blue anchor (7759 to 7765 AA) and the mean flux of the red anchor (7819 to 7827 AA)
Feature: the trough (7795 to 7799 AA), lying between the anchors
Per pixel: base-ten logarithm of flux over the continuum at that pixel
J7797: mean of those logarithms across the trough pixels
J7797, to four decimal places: -0.0049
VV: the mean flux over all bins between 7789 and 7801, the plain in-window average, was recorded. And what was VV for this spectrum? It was 19.4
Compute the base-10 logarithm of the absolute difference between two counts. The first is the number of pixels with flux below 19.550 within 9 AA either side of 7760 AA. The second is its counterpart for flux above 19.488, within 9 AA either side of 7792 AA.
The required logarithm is 0.3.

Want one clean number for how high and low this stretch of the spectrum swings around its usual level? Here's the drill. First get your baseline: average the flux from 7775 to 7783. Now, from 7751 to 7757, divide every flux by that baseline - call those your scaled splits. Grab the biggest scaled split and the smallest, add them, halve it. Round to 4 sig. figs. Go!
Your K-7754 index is 1.011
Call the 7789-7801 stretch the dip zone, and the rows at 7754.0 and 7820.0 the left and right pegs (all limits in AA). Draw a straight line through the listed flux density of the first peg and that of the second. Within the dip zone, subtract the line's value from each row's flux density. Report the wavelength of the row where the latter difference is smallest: 7798.0 AA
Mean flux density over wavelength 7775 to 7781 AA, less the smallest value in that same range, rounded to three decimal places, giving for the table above 0.010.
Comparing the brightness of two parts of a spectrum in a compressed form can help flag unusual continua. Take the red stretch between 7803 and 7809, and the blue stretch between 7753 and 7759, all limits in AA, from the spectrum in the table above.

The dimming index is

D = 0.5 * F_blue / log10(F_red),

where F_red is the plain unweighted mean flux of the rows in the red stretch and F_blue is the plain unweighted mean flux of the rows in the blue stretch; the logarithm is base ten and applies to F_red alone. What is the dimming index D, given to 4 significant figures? 7.616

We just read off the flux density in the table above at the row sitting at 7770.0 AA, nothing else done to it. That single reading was 19.5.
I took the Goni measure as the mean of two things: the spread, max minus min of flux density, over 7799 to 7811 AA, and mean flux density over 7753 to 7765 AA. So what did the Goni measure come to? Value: 9.93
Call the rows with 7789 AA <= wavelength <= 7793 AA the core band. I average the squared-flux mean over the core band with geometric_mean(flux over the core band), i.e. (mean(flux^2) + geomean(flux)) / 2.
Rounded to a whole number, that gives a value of 200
